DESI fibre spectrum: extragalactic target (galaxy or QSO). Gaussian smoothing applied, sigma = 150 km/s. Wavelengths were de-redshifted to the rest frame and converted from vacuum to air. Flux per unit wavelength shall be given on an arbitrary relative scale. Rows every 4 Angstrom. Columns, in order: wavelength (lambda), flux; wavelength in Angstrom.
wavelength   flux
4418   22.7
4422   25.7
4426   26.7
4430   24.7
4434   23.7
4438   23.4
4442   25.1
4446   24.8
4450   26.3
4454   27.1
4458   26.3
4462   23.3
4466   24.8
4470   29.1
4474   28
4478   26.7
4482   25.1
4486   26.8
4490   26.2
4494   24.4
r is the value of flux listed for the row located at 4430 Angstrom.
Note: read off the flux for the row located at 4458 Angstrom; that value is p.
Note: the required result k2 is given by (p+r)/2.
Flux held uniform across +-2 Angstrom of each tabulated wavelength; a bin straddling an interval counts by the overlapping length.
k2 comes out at 25.5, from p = 26.3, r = 24.7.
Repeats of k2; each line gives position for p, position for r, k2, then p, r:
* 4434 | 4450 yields 25.0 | 23.7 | 26.3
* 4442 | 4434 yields 24.4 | 25.1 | 23.7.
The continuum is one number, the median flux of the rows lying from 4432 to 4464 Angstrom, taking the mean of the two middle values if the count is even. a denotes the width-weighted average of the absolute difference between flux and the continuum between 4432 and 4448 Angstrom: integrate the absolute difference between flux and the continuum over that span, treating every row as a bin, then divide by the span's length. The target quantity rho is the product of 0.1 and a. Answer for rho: 0.08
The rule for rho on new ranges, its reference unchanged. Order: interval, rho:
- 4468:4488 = 0.22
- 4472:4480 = 0.24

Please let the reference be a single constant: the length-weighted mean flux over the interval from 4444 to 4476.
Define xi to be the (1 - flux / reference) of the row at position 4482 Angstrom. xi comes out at 0.04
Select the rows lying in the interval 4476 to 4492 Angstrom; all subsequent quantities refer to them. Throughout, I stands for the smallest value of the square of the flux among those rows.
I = 630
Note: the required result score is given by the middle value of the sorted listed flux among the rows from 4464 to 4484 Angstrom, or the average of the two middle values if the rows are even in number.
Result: 26.7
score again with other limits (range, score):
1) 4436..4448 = 24.8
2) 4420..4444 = 24.9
